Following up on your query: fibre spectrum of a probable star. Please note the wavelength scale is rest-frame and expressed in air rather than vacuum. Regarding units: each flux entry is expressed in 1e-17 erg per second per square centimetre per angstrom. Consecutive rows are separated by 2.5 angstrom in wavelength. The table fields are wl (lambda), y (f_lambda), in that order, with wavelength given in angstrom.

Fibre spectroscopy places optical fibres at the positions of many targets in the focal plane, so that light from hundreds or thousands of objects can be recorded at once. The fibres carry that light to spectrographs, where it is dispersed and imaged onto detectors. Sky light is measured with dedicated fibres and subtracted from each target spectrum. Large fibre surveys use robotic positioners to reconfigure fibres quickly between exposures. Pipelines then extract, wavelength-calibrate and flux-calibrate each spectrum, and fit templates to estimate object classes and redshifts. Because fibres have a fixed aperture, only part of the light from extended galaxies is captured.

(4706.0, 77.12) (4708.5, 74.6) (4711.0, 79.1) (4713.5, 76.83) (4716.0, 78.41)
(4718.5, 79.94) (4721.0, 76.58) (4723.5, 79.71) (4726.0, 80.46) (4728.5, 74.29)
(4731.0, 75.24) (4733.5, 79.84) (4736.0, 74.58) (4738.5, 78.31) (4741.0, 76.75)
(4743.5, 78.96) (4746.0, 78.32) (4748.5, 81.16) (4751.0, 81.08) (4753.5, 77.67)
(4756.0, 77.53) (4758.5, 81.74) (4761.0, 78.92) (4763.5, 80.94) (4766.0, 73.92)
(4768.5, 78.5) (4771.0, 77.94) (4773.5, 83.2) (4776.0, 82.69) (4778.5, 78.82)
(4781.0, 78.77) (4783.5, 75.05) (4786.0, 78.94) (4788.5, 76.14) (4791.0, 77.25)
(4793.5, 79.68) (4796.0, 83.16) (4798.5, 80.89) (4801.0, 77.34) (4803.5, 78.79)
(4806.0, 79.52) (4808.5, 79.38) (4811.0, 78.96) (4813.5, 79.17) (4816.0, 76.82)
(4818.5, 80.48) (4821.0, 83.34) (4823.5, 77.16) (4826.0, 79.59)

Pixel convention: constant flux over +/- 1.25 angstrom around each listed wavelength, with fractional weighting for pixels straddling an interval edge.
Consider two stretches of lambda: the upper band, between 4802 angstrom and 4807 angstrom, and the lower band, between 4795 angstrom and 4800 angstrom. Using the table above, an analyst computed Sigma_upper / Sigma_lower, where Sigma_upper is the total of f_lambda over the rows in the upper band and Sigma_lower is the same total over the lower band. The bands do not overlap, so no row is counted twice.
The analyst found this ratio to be 0.97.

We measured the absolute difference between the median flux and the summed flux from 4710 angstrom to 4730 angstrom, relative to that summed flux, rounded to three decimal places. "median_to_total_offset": 0.874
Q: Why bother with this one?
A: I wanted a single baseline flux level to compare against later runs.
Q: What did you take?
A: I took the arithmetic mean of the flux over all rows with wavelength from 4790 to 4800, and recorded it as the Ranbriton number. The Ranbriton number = 80.2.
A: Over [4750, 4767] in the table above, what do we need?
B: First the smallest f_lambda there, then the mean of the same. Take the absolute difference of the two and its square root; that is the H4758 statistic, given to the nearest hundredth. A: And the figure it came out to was 2.22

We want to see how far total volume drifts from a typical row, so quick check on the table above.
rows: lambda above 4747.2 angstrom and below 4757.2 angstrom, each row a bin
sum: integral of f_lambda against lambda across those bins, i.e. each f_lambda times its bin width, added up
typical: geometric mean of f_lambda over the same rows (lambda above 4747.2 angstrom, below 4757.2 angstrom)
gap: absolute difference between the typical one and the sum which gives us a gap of 714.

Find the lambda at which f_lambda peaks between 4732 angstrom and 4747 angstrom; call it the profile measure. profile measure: 4733.5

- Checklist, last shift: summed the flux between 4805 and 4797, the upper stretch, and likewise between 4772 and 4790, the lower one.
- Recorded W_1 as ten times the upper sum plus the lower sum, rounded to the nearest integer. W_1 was 2924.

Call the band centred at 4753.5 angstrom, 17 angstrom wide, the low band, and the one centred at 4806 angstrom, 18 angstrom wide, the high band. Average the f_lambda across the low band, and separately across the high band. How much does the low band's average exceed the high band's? 0.3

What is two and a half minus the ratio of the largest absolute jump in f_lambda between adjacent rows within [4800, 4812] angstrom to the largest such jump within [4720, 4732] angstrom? 2.26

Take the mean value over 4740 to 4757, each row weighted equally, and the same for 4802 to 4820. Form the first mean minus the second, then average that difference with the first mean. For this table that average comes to 39.3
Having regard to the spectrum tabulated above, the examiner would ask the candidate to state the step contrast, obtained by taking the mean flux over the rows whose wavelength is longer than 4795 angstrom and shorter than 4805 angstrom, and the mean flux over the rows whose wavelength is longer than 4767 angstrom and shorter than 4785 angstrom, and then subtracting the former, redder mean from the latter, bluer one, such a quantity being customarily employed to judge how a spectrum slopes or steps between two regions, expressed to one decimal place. -0.8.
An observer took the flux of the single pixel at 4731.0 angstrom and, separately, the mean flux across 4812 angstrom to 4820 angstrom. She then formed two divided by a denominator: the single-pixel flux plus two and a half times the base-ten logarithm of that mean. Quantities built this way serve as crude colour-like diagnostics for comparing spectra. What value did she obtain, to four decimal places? 0.0250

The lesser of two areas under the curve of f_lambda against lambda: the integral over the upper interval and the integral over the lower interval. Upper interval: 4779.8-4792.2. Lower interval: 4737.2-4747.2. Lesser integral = 781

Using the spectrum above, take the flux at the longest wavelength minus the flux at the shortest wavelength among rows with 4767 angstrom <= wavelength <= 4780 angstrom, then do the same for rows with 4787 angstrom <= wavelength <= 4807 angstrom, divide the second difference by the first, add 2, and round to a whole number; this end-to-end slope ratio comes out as 13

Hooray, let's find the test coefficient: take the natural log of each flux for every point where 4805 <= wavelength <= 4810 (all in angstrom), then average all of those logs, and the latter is 4.375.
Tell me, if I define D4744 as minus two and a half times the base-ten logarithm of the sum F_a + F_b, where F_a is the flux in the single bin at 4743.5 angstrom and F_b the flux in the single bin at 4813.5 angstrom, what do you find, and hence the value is -5.50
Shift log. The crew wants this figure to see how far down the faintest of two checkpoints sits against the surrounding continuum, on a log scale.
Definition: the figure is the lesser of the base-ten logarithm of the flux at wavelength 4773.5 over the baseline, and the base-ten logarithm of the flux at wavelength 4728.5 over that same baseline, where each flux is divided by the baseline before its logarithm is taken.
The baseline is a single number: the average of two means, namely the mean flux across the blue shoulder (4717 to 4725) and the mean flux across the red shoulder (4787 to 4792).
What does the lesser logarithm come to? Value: -0.020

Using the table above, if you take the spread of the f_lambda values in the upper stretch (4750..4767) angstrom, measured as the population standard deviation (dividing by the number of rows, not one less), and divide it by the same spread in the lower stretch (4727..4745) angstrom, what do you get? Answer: 1.2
